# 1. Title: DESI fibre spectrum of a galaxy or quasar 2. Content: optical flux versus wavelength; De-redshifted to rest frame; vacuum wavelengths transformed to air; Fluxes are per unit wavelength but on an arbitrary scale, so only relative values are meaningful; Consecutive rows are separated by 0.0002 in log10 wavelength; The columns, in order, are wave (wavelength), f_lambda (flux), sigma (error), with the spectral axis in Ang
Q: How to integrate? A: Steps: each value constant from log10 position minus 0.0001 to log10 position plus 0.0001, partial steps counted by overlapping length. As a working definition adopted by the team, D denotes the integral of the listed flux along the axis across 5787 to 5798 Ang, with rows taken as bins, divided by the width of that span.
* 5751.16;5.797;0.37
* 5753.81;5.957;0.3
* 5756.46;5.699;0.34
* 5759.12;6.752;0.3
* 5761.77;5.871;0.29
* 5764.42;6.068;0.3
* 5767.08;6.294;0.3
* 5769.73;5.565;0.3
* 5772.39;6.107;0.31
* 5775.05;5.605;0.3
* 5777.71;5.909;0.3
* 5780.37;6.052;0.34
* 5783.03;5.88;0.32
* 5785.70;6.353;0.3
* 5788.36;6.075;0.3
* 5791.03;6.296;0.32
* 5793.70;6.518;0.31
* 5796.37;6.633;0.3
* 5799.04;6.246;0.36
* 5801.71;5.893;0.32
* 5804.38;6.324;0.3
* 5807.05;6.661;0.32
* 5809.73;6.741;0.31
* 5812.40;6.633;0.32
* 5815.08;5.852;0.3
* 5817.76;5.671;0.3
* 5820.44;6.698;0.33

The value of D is 6.4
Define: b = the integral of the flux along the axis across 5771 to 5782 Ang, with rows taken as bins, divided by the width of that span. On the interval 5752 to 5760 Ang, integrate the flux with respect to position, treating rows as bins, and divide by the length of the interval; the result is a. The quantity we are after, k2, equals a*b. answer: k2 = 35.9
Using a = 6.1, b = 5.92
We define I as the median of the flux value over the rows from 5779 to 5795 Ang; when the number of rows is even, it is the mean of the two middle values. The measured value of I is 6.2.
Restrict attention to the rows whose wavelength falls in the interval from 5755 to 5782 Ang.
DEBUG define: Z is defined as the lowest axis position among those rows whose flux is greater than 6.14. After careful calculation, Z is 5759.12 Ang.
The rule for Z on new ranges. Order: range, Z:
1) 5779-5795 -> 5785.70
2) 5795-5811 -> 5796.37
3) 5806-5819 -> 5807.05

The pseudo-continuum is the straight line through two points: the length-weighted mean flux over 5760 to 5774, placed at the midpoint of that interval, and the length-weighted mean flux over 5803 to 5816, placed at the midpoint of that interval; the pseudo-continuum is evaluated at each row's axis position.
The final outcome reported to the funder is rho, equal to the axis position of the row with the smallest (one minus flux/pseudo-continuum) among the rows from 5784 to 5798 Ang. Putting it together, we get 5796.37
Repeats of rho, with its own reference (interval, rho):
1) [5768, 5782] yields 5772.39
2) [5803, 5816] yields 5809.73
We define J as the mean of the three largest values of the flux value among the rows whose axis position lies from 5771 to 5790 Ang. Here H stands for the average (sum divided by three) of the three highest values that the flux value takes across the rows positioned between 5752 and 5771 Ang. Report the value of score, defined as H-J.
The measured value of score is 0.2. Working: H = 6.37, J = 6.2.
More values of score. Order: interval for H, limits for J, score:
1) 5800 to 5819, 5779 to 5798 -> 0.2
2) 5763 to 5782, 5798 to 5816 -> -0.5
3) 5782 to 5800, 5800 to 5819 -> -0.2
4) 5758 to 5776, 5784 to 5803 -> -0.1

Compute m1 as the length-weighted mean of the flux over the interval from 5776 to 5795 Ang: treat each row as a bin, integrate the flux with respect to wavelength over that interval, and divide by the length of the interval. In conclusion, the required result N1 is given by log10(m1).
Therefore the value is 0.788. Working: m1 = 6.1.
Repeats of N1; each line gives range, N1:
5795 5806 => 0.799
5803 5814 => 0.818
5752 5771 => 0.780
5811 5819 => 0.783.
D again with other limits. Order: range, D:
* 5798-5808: 6.3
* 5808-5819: 6.2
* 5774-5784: 5.9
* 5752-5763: 6.1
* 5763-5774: 6.0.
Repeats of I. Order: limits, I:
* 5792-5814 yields 6.6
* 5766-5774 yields 6.1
